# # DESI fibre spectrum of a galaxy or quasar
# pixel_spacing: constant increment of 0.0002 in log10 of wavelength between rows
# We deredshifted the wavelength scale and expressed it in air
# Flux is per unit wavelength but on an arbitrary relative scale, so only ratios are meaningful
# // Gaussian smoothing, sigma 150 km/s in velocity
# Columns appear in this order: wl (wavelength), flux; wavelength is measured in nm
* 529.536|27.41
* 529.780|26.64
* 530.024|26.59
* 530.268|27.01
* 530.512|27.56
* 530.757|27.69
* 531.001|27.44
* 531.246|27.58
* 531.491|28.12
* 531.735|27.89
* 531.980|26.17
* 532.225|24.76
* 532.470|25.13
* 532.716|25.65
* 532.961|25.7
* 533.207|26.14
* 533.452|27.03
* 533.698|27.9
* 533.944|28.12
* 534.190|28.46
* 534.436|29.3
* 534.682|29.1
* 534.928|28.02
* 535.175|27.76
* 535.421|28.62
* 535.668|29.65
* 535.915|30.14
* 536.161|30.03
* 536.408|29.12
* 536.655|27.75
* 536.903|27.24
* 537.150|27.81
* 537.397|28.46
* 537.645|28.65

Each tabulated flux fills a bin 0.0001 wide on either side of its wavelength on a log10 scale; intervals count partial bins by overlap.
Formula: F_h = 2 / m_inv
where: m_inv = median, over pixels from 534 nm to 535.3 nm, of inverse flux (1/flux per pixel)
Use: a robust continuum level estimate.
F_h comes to 57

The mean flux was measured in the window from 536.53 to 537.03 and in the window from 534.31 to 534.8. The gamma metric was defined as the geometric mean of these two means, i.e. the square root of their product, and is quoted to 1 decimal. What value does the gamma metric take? 28.3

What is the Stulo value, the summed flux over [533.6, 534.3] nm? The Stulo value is 84.5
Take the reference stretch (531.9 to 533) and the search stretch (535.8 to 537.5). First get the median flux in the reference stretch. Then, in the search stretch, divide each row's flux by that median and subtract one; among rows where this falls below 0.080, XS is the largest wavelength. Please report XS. 536.903 nm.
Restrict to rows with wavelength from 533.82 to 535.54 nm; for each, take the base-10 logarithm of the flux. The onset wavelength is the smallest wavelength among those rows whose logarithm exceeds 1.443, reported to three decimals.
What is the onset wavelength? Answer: 533.944 nm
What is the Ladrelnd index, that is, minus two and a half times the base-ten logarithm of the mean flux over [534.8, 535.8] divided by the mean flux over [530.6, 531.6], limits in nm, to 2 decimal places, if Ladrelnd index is -0.03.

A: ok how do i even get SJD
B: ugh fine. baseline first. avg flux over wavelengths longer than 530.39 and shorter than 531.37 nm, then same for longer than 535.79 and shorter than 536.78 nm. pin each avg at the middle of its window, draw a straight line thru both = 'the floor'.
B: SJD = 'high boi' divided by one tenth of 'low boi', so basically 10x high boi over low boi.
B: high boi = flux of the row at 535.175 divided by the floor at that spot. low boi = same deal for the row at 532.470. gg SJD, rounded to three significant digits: 10.7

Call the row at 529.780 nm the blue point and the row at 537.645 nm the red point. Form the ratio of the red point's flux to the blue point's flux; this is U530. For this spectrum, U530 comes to 1.08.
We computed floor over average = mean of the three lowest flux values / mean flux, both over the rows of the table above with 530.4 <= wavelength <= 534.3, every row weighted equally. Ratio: 0.934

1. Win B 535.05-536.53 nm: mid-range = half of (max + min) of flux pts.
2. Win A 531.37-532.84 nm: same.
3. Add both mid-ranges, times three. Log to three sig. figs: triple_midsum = 166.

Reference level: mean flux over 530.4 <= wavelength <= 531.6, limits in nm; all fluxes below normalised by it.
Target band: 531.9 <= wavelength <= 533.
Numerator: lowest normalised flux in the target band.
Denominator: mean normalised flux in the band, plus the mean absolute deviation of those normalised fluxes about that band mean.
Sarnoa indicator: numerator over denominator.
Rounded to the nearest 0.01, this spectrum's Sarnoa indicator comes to 0.96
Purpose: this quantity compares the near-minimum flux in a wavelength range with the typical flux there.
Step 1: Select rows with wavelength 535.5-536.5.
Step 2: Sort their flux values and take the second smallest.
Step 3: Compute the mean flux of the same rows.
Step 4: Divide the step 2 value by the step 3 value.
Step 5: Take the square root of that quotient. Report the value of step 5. 0.999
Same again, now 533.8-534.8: 0.995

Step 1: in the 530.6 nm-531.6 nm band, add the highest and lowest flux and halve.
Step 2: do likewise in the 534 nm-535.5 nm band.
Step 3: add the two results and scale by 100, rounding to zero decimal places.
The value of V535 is 5631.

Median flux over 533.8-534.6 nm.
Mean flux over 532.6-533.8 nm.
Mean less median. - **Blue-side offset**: -2.0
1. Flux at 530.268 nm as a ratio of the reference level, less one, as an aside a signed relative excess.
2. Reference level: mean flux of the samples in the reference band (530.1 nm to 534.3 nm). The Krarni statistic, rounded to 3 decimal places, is 0.002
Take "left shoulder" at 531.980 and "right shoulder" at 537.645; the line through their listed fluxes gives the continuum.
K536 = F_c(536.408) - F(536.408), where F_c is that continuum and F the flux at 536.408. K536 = -1.0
